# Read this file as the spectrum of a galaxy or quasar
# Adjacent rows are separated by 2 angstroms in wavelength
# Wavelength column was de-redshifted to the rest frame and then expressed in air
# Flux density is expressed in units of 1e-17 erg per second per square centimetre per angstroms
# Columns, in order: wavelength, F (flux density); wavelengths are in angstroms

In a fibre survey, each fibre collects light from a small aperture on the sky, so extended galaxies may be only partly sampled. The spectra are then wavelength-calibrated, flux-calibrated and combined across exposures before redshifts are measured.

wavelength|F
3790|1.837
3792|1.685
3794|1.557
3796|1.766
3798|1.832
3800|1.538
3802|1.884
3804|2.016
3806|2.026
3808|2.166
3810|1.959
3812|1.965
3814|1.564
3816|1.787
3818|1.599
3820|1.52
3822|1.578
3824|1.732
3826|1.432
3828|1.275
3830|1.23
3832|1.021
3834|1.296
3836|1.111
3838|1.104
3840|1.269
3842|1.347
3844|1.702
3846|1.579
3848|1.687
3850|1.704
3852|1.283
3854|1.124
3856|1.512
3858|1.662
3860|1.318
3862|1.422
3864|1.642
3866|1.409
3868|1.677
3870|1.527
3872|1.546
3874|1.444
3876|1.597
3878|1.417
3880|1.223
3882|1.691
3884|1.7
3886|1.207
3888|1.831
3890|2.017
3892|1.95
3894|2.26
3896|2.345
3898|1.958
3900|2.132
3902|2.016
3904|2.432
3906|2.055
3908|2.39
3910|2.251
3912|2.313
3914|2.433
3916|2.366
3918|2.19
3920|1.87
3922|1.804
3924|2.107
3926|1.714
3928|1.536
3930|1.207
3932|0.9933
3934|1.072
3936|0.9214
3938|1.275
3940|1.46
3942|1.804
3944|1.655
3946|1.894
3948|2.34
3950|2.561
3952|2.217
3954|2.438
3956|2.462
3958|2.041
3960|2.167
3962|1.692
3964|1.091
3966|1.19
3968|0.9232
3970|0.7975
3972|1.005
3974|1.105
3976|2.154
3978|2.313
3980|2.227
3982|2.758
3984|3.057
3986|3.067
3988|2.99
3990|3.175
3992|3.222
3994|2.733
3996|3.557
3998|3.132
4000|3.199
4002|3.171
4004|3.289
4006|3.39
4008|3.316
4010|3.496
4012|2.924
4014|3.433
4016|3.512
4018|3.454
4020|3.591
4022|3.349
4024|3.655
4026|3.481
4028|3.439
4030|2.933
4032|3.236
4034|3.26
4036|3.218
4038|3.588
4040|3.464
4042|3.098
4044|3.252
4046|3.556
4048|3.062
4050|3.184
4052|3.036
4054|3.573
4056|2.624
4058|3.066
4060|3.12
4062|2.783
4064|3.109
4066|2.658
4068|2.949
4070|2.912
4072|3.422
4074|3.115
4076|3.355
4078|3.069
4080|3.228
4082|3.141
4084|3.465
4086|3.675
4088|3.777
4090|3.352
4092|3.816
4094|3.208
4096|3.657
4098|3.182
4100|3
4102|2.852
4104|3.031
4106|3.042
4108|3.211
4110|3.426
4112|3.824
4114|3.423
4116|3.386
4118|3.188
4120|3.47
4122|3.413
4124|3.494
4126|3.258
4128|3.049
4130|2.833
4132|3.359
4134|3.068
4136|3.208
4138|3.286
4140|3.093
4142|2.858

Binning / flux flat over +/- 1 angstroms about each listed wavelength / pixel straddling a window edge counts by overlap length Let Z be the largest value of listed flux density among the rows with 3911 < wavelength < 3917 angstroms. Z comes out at 2.433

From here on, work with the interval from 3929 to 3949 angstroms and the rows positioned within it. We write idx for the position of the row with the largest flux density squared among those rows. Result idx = 3948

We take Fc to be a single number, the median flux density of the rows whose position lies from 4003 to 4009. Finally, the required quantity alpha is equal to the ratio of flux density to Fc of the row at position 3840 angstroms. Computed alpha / 0.38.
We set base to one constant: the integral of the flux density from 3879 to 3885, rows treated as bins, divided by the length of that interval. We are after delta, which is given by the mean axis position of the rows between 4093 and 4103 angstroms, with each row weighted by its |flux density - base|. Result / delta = 4097.7 angstroms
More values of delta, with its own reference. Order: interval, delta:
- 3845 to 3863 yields 3854.3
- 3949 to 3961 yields 3954.5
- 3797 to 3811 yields 3805.3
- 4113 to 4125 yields 4119.1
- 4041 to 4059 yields 4049.7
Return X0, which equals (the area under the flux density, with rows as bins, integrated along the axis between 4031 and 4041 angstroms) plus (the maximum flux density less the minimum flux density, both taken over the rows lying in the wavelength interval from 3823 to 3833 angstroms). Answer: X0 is 34.2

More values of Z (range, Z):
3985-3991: 3.175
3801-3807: 2.026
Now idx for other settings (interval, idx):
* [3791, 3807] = 3806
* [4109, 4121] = 4112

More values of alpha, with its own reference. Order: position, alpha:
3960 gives 0.65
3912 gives 0.70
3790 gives 0.55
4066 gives 0.80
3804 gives 0.61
